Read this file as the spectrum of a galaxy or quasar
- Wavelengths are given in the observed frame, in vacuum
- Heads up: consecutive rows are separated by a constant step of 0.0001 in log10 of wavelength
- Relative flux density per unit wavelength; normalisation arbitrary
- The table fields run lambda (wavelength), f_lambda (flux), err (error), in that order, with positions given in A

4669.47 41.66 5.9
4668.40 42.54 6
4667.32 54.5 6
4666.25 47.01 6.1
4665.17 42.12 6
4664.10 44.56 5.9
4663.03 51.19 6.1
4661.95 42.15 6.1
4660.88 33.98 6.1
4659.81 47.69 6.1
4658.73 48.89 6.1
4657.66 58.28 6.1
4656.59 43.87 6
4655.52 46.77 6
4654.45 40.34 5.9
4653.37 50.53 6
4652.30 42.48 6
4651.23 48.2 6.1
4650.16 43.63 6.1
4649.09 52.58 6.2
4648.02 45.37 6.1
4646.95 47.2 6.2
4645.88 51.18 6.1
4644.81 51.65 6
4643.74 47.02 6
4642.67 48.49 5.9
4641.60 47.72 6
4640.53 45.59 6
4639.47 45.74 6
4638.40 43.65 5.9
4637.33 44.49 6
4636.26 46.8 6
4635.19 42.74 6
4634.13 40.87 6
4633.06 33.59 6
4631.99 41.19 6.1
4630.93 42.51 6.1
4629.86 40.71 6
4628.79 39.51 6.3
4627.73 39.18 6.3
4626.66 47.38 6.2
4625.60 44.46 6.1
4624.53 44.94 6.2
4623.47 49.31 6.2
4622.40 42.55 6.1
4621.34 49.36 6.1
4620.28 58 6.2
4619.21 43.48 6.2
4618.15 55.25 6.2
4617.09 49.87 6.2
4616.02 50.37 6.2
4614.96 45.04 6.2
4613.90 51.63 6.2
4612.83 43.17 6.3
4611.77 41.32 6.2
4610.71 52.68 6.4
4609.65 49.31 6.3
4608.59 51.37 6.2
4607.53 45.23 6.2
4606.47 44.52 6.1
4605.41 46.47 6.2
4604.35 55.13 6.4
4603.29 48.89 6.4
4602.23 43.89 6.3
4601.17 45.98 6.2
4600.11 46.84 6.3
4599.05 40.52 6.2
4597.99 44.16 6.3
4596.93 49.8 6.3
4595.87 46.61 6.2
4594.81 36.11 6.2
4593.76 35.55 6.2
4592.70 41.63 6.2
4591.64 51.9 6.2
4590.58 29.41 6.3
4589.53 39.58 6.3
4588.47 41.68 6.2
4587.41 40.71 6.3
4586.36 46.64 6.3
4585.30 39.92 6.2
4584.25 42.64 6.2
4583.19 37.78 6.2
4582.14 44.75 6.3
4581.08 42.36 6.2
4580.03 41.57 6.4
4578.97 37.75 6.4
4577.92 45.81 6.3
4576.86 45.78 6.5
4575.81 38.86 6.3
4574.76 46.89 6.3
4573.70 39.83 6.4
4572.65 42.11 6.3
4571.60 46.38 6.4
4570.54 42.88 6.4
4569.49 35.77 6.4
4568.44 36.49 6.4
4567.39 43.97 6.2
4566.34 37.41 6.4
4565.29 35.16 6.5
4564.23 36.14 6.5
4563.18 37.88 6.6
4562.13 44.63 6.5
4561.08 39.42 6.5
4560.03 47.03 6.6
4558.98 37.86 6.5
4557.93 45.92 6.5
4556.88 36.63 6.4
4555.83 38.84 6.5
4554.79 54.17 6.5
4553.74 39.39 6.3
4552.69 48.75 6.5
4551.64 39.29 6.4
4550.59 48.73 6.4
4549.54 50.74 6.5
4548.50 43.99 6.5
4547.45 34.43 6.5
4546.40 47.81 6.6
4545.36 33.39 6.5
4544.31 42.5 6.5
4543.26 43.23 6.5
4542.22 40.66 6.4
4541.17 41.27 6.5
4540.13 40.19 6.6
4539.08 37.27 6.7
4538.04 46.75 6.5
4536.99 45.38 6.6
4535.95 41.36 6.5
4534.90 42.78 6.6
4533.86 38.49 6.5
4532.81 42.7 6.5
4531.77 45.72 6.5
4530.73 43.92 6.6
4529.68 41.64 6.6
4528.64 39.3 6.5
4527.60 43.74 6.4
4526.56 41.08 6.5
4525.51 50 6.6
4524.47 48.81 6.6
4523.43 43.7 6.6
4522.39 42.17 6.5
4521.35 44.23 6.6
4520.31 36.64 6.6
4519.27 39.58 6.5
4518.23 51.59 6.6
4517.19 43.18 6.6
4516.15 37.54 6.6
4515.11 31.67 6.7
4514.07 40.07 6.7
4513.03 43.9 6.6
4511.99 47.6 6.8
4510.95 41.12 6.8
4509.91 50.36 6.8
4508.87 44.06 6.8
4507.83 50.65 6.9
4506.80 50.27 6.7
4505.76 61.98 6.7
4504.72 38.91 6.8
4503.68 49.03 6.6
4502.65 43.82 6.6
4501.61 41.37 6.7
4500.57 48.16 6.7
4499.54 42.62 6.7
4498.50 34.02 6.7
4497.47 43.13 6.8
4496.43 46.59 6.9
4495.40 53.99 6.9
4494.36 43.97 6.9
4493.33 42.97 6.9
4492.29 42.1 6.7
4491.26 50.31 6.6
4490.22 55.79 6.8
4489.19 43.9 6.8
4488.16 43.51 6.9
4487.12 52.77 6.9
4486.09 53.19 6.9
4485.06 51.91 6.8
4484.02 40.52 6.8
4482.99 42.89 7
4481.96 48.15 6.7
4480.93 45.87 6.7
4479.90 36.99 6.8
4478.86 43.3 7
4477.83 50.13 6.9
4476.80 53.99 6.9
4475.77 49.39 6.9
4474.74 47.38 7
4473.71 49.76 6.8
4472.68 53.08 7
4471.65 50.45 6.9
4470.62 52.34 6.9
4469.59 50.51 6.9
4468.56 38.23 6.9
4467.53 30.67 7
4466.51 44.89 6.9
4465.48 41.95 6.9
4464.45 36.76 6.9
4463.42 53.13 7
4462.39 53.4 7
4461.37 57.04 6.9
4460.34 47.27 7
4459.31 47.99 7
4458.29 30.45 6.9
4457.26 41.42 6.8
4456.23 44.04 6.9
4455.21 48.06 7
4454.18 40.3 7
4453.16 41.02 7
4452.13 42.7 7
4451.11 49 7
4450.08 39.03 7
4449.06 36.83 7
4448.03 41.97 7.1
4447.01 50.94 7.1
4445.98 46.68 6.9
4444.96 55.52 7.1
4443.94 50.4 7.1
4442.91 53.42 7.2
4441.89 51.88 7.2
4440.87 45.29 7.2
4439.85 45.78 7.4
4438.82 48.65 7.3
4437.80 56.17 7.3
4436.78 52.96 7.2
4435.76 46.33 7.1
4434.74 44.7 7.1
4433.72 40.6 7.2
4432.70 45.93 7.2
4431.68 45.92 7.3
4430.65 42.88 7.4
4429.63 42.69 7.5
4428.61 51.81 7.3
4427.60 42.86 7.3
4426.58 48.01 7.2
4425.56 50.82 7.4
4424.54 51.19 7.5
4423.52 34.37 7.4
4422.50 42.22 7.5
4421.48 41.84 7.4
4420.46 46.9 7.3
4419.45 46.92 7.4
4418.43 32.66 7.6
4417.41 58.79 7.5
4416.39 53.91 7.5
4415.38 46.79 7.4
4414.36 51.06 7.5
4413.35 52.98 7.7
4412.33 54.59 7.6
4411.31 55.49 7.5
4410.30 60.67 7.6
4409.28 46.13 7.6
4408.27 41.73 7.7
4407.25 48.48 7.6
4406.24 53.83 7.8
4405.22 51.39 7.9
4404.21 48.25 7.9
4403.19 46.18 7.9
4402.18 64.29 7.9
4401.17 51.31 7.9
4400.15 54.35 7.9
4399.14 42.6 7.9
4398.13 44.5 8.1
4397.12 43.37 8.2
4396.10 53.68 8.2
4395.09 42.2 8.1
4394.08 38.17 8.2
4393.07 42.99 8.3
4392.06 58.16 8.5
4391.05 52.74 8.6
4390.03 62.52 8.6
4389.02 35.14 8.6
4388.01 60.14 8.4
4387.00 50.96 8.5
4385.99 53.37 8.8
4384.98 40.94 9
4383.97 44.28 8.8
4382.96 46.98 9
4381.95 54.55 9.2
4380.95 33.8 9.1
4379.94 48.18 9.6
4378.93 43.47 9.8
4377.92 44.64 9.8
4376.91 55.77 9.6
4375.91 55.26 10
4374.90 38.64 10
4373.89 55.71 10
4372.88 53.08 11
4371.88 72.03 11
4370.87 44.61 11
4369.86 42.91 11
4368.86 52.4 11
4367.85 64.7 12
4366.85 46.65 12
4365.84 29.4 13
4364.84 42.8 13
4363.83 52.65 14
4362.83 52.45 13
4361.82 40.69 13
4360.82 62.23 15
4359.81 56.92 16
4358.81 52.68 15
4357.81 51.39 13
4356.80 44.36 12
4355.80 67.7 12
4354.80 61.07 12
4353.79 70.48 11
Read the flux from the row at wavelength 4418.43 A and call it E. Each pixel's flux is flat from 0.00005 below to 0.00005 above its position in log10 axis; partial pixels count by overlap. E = 32.66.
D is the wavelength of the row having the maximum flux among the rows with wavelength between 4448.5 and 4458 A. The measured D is 4451.11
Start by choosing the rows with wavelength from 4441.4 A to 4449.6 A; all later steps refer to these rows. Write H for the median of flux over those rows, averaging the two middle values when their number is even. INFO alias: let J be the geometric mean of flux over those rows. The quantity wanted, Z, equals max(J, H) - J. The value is 2.6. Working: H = 51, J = 48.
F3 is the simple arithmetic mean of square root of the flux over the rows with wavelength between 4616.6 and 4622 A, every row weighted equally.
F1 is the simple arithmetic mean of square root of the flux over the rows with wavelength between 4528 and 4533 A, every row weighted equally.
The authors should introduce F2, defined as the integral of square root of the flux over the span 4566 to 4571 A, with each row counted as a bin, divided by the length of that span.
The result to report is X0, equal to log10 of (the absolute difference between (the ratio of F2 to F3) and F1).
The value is 0.752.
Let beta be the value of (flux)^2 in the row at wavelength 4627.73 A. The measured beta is 1535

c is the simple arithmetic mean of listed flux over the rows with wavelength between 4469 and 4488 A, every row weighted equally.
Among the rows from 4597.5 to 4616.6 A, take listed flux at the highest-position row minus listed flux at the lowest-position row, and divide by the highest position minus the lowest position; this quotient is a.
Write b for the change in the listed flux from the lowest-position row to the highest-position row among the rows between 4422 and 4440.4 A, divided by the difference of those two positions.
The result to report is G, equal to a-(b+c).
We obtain -48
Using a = 0.3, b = 0.21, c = 48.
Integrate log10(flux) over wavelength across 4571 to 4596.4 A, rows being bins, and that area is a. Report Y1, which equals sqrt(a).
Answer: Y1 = 6.41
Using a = 41.1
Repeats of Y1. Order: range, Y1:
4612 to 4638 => 6.55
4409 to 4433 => 6.34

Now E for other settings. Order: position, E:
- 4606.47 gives 44.52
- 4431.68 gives 45.92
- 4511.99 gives 47.6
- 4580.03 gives 41.57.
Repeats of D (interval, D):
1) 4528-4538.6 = 4538.04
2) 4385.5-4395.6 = 4390.03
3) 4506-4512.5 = 4507.83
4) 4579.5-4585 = 4582.14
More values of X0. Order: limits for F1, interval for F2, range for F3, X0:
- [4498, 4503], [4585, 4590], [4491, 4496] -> 0.742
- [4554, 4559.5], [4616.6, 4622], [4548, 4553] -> 0.738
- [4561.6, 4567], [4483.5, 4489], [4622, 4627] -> 0.712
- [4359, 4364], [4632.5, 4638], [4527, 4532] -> 0.798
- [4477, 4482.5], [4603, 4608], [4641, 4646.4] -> 0.756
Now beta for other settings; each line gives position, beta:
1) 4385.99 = 2848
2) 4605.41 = 2159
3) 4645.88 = 2619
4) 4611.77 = 1707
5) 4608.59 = 2639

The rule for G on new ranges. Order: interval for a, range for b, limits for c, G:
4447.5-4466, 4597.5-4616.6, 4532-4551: -43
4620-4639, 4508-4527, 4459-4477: -48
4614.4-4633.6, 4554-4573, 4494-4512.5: -46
